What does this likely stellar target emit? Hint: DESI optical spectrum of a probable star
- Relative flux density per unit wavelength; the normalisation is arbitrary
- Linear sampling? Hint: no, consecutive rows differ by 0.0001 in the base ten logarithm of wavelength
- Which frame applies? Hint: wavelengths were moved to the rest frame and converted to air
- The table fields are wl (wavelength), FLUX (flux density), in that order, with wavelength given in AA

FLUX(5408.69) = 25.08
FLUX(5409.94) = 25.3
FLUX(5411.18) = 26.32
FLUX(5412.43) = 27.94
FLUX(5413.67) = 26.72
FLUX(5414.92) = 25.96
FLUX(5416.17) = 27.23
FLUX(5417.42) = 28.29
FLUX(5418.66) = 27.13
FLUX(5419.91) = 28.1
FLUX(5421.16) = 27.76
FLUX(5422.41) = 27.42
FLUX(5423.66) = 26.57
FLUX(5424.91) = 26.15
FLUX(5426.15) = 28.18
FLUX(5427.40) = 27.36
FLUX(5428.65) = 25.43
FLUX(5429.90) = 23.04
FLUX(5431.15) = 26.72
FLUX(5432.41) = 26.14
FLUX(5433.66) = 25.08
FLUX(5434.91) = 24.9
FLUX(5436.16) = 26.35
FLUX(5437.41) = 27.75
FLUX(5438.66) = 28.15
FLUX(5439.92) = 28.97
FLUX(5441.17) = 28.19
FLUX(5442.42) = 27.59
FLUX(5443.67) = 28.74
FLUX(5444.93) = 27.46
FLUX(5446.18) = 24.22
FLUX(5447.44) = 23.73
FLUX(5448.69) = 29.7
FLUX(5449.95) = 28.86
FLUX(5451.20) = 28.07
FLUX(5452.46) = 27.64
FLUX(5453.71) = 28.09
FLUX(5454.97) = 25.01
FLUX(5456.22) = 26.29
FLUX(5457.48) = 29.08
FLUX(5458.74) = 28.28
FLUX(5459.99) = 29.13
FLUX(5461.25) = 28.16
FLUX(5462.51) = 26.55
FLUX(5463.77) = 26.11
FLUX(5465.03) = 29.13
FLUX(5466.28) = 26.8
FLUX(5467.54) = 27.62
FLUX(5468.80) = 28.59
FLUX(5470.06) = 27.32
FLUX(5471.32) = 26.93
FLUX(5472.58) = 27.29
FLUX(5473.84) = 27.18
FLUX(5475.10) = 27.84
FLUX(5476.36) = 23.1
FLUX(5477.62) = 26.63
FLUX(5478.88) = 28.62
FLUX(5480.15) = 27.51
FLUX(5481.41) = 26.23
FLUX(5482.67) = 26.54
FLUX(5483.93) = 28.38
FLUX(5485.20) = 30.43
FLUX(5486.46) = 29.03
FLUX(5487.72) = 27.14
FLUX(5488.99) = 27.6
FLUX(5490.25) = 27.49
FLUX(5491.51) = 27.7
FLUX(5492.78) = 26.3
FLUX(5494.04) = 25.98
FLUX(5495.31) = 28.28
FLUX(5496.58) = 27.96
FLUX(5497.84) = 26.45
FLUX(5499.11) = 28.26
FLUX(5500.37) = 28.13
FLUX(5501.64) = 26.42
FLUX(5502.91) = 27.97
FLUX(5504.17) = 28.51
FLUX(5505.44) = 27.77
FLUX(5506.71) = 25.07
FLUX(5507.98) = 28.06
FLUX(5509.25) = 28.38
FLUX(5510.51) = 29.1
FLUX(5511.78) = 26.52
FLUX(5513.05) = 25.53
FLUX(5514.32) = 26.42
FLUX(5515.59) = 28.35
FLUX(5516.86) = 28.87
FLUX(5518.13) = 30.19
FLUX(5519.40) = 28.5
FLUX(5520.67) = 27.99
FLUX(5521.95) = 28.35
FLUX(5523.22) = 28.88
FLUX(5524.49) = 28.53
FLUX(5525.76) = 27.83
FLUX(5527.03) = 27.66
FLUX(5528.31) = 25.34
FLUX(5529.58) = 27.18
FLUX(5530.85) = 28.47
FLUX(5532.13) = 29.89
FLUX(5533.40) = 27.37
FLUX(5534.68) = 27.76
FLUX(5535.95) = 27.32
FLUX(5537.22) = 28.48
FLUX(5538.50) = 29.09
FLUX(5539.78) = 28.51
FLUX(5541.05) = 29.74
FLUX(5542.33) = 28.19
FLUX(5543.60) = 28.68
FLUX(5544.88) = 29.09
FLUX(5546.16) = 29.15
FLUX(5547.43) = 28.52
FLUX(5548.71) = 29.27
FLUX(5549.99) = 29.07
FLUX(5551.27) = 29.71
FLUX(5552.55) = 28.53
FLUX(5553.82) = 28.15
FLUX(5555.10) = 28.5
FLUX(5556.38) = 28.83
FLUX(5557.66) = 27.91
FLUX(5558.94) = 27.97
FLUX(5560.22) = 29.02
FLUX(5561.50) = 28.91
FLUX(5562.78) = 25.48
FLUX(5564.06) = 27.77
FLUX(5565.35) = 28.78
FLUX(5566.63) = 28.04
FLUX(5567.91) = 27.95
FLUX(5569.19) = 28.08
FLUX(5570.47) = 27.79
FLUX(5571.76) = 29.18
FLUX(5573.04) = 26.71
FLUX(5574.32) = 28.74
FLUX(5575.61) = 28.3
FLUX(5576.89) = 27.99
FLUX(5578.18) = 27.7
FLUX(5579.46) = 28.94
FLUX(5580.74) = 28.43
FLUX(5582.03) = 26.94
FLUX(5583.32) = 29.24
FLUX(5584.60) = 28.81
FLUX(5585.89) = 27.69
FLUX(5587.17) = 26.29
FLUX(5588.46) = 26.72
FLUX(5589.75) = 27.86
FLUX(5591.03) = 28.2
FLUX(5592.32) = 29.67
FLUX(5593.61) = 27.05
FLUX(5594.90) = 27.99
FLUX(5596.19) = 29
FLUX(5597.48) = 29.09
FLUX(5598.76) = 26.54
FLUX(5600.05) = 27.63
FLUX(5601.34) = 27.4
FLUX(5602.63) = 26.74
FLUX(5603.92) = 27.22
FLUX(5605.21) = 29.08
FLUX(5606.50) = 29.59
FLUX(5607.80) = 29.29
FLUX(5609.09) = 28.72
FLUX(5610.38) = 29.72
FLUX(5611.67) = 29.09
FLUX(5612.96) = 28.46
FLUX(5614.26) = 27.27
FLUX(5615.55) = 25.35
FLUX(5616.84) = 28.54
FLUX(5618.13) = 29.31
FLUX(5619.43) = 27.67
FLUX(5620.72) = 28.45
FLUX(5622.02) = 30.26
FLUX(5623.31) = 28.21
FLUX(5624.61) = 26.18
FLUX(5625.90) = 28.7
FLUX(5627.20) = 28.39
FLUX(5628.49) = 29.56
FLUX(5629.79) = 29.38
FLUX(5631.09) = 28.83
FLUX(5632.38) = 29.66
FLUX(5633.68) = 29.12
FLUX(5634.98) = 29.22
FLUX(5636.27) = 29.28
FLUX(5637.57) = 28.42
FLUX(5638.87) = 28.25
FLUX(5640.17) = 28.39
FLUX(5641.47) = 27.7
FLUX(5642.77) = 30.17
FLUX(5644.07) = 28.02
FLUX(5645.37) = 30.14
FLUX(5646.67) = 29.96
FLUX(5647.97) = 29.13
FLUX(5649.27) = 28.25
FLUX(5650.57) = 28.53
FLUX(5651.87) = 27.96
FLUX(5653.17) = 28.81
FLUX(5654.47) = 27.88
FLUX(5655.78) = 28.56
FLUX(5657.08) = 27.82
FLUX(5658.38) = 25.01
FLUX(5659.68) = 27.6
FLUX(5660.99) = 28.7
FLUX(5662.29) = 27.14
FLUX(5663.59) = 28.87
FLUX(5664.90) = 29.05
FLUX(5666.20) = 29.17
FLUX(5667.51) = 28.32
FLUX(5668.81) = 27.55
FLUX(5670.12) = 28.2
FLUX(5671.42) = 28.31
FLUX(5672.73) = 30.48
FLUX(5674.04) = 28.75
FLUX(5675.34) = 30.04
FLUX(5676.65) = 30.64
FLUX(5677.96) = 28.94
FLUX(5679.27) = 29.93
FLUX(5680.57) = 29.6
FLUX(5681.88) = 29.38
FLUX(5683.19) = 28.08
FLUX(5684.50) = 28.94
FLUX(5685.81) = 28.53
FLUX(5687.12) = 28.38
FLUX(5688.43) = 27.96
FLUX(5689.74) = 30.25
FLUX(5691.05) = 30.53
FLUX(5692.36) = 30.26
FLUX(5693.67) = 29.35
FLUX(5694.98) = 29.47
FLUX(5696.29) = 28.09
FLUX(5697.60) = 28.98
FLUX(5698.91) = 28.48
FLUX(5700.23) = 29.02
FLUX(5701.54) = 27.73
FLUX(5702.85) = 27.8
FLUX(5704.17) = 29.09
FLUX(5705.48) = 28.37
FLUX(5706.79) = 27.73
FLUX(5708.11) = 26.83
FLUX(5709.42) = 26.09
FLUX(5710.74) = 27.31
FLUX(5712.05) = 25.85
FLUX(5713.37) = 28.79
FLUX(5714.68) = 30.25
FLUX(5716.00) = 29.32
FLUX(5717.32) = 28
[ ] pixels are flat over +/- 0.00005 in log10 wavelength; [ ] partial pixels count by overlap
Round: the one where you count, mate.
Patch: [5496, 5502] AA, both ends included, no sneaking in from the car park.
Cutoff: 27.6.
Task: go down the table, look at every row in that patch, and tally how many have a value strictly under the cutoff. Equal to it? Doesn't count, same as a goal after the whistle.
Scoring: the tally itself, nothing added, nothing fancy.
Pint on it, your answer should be 2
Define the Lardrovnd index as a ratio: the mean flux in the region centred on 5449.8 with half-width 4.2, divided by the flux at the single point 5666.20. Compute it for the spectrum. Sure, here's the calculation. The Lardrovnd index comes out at 0.93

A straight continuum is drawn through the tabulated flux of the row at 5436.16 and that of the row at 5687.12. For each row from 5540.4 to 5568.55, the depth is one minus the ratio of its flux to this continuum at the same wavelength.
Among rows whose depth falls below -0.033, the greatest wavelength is 5565.35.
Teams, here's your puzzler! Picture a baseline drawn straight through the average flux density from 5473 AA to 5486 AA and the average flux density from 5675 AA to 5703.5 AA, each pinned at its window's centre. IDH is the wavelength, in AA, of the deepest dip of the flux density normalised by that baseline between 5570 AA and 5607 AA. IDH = 5587.17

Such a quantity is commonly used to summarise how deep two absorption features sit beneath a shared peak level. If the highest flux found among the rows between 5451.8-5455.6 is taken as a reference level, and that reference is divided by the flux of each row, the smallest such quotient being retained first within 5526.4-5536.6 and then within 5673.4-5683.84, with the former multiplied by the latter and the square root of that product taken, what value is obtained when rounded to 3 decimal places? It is 0.928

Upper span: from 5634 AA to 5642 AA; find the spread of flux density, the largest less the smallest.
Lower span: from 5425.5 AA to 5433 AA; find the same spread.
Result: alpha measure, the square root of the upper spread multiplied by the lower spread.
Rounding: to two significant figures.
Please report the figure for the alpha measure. 2.8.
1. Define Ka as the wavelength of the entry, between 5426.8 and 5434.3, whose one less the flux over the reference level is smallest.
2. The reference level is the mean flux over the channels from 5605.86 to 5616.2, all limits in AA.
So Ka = 5427.40 AA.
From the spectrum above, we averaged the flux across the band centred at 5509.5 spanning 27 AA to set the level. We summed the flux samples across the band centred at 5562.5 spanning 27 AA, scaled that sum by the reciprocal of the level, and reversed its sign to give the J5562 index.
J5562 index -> -21.4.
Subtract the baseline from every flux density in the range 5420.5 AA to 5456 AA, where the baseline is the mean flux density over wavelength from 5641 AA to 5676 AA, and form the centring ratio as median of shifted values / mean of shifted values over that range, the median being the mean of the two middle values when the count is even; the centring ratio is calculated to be 0.7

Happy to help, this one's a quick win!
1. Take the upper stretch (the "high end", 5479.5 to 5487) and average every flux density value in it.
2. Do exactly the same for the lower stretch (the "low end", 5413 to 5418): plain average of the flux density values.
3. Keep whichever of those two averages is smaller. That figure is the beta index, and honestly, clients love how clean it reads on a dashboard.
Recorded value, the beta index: 27.0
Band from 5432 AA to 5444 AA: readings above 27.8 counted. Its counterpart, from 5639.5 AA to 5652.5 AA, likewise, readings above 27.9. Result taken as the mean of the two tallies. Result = 6.5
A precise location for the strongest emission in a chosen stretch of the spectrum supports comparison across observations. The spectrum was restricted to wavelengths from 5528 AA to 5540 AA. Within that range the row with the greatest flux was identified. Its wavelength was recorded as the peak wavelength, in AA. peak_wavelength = 5532.13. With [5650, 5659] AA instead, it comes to 5653.17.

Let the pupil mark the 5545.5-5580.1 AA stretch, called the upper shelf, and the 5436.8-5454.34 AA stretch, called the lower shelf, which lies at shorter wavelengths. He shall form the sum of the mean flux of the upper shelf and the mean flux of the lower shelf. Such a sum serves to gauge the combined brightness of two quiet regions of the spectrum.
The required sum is 56.0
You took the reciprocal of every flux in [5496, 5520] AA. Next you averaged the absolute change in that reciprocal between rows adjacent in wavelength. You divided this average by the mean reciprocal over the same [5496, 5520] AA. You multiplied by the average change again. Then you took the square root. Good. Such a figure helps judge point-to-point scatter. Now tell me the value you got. 0.010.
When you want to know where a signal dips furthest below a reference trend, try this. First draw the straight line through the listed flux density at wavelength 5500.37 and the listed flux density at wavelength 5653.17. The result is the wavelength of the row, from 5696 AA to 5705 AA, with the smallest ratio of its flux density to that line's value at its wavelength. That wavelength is 5701.54 AA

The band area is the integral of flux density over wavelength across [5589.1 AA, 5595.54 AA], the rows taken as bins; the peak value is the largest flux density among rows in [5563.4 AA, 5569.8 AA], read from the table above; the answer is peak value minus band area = -152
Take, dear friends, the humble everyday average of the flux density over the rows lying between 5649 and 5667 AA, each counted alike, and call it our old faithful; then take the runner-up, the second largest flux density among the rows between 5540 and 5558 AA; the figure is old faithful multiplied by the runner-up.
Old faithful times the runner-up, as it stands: 835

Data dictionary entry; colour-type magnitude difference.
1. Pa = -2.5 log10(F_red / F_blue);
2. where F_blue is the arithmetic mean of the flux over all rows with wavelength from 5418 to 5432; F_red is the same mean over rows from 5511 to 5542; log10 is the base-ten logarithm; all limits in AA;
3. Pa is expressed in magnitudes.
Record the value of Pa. -0.052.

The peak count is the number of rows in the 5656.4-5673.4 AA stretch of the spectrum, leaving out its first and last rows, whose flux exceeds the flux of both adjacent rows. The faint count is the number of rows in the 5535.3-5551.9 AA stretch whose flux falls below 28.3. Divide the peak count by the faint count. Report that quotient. 1.00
